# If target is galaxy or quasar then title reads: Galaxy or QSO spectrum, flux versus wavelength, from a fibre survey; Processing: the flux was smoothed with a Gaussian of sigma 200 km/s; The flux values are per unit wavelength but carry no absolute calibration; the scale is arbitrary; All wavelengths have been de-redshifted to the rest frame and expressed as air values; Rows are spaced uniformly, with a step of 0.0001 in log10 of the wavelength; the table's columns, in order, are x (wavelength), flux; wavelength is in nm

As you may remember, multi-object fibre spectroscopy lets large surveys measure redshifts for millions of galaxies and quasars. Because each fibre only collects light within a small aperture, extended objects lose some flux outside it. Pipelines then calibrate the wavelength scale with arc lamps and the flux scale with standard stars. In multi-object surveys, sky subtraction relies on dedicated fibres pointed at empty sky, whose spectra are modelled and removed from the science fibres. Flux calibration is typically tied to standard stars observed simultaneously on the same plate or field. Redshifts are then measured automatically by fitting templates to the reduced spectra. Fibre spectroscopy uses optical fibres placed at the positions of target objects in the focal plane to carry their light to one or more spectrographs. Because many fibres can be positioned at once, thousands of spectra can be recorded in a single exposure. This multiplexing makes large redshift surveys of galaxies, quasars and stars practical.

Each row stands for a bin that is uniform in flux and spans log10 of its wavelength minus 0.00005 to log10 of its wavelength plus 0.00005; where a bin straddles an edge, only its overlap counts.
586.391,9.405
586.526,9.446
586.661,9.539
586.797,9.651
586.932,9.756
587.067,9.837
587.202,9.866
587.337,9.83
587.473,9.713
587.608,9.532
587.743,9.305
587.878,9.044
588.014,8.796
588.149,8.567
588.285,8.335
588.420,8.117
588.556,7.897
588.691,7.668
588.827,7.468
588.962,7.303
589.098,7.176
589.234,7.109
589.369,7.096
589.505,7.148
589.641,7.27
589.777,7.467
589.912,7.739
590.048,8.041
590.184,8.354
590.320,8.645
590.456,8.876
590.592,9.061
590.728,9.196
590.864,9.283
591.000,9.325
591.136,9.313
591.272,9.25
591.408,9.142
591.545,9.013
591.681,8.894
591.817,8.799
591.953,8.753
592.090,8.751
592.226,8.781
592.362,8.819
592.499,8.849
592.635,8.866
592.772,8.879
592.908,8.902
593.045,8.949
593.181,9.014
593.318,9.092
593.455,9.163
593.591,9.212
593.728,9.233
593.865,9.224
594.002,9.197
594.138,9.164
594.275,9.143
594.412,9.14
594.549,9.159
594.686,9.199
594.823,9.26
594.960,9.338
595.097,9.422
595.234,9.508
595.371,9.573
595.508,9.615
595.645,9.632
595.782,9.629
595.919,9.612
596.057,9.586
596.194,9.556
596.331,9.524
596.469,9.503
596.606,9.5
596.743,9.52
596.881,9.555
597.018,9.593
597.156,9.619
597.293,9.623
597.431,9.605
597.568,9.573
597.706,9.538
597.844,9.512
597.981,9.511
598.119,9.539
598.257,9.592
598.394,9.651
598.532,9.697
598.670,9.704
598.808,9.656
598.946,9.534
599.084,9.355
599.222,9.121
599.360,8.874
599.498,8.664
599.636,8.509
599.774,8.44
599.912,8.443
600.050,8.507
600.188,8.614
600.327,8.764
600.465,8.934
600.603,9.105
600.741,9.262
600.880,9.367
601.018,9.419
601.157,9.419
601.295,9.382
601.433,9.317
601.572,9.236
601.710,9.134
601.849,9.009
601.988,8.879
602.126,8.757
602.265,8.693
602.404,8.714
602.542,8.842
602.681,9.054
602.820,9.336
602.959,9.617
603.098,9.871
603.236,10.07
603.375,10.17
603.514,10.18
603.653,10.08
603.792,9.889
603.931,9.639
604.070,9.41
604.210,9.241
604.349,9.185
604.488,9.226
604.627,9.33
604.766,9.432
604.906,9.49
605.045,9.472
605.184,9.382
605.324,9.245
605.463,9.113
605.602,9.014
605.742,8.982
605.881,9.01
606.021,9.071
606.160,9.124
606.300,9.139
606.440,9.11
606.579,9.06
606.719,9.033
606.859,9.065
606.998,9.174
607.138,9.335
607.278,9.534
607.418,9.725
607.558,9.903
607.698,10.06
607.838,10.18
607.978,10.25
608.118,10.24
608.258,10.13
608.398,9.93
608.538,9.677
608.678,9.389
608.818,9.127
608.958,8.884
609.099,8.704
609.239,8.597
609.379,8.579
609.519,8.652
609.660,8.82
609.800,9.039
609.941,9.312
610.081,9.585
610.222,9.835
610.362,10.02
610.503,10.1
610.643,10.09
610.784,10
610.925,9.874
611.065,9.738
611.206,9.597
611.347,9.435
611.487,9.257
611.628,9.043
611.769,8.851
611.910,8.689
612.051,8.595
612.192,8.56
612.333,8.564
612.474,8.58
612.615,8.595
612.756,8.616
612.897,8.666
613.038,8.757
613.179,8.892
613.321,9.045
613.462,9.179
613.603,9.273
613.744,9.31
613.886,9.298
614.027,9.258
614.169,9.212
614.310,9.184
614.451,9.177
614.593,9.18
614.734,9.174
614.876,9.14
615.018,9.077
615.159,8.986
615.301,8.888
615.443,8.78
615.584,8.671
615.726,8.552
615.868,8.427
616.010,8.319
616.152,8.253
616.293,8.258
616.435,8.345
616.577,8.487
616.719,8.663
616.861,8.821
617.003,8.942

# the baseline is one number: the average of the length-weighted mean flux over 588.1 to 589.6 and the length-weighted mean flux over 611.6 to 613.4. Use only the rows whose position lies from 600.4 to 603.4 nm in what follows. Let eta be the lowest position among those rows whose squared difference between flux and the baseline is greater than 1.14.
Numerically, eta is 600.741 nm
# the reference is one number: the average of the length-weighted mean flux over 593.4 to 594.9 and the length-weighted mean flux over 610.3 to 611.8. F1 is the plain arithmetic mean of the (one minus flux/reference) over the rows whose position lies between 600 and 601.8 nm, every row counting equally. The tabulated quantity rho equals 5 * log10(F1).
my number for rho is -7.4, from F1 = 0.033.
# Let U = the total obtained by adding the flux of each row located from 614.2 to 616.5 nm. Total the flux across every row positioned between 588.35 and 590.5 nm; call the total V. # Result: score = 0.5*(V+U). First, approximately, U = 140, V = 123.4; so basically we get 131.9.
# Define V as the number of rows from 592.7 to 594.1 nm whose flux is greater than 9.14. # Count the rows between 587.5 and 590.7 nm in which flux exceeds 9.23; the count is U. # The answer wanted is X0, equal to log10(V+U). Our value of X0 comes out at 0.8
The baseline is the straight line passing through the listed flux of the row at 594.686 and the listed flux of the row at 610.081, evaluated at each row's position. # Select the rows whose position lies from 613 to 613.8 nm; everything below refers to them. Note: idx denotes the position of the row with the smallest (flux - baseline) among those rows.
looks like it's 613.038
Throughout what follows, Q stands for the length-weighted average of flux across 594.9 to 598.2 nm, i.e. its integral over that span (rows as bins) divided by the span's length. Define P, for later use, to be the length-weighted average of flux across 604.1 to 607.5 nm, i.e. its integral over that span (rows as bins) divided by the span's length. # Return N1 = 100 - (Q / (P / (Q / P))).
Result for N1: 98.9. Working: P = 9.2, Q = 9.6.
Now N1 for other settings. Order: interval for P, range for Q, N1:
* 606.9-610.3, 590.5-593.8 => 99.1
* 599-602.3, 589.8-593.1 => 99.0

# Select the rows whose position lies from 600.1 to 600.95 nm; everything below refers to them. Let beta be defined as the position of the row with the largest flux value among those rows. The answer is 600.880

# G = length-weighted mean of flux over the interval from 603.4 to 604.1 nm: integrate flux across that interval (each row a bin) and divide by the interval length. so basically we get 9.9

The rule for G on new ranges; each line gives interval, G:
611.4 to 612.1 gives 8.9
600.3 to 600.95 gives 9.1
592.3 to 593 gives 8.9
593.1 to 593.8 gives 9.1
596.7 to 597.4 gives 9.6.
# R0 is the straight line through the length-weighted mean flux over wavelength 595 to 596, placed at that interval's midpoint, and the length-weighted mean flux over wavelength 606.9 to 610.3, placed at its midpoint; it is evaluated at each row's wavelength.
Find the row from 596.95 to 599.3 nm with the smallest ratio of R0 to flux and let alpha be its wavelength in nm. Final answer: 598.670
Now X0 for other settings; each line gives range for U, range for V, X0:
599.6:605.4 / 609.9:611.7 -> 1.6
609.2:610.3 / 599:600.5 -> 0.6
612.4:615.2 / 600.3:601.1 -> 0.8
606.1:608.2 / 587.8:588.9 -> 0.9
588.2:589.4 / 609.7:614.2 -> 1.3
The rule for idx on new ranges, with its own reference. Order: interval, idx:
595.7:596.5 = 596.469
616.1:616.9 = 616.152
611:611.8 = 611.769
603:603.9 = 603.098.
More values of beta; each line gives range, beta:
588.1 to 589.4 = 588.149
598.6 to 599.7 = 598.670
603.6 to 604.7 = 603.653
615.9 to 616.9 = 616.861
